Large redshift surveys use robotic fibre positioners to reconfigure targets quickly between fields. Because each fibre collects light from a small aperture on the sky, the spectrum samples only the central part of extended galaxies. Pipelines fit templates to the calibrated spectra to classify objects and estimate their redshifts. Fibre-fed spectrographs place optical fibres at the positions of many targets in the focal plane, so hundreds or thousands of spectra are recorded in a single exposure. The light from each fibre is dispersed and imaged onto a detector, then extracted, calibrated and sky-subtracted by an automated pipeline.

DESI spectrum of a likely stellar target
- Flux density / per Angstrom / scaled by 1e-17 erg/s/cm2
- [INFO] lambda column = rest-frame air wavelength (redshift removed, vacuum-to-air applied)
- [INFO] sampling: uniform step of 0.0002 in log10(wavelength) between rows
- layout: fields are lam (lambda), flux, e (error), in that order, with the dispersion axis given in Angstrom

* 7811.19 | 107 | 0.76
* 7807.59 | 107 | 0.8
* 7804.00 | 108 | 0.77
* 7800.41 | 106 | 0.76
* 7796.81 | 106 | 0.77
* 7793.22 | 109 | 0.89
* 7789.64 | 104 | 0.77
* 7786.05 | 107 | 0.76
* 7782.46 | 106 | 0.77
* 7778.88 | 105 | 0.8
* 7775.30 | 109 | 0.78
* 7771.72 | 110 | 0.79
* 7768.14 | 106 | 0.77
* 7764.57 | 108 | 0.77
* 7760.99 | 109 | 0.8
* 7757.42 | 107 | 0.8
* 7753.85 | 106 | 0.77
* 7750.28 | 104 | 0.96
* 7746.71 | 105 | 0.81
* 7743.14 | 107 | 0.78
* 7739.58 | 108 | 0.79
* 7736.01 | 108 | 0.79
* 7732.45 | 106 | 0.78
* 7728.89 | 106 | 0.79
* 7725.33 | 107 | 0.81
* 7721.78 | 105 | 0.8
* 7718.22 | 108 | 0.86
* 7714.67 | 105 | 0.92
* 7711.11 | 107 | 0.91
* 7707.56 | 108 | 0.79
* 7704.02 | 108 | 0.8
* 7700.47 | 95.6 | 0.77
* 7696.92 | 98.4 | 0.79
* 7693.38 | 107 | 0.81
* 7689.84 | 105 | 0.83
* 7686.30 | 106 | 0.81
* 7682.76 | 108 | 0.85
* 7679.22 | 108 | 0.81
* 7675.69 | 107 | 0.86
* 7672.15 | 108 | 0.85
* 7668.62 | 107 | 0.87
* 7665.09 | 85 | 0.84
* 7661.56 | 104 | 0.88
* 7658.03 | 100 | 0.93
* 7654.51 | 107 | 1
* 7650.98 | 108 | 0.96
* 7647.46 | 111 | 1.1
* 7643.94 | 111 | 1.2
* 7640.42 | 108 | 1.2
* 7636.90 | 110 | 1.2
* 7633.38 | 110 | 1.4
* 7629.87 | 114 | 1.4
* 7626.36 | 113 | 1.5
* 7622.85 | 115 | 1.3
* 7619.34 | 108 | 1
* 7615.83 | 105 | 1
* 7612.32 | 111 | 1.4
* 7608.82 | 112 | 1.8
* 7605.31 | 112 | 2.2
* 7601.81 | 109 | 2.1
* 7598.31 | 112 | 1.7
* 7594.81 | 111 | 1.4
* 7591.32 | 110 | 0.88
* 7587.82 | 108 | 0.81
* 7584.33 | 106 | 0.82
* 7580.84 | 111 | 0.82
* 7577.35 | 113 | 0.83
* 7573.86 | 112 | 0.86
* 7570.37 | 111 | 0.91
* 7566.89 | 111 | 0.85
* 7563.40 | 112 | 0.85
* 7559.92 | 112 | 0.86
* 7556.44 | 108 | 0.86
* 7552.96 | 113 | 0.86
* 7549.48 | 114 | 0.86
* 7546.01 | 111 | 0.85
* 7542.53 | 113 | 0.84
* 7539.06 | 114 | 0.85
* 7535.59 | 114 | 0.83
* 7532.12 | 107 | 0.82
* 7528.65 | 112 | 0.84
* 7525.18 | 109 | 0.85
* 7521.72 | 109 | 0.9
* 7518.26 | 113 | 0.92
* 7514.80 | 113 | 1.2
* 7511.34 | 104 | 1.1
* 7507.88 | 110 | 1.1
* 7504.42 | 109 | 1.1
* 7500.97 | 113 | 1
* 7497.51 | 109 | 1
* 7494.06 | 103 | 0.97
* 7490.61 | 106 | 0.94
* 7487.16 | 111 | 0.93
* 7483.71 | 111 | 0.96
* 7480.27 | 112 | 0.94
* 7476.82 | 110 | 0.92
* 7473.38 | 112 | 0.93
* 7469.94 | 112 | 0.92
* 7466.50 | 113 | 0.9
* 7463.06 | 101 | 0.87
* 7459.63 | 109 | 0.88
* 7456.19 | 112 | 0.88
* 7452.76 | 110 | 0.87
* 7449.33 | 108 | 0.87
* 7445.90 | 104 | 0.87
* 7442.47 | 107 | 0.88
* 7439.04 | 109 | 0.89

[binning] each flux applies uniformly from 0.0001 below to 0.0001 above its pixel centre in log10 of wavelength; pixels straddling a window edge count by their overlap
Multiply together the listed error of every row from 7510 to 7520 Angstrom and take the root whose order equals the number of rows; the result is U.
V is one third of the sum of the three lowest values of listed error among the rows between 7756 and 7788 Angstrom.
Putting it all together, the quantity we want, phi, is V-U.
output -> -0.30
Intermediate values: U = 1.07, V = 0.77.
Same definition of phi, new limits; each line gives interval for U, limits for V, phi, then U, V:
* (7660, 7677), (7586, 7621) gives 0.04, 0.86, 0.90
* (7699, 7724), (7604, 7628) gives 0.27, 0.83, 1.10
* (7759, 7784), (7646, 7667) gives 0.10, 0.78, 0.88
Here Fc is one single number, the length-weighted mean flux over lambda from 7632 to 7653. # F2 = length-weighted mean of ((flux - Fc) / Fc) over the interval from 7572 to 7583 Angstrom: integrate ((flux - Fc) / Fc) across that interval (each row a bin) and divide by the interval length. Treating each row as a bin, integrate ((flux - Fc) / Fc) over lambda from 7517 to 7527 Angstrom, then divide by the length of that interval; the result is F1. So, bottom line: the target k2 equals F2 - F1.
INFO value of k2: 0.01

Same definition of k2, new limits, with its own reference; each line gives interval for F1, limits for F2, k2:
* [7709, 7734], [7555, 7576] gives 0.04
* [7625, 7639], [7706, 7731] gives -0.05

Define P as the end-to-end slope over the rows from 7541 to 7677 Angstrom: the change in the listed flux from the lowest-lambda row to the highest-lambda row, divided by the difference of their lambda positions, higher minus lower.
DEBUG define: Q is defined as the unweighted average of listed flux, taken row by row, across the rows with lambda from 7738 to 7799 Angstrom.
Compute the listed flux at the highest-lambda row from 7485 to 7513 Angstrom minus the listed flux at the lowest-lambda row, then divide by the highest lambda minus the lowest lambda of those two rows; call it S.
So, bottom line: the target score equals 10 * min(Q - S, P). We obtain -0.45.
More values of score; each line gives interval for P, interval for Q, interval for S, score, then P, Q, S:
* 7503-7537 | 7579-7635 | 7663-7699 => 1.60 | 0.16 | 110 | 0.42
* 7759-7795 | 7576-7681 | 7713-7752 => 0.00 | 0.00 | 108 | -0.03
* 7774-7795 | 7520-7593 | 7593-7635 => 0.00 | 0.00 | 111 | -0.03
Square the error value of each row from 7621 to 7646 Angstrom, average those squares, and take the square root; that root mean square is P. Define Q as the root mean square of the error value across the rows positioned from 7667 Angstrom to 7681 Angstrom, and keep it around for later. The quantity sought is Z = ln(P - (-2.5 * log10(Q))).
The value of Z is 0.1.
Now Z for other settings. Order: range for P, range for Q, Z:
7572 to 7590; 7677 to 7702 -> -0.5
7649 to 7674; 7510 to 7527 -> -0.1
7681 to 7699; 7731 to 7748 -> -0.6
